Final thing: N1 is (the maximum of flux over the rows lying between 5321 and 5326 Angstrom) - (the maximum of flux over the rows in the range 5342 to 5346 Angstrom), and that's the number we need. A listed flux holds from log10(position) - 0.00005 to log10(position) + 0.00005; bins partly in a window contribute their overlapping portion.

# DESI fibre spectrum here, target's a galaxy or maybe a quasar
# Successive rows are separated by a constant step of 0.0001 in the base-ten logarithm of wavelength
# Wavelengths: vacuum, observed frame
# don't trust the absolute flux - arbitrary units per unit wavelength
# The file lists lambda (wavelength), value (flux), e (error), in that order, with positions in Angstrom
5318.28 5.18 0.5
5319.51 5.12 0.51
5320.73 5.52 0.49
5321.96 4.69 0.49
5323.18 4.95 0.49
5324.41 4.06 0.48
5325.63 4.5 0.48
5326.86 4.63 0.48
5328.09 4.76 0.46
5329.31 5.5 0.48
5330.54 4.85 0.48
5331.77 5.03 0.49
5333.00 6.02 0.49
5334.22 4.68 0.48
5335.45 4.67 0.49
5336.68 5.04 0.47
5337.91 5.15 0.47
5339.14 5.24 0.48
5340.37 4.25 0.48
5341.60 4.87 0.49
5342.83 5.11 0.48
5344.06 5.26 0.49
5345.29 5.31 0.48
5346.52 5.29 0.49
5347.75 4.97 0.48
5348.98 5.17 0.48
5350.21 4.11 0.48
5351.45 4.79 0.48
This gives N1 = -0.36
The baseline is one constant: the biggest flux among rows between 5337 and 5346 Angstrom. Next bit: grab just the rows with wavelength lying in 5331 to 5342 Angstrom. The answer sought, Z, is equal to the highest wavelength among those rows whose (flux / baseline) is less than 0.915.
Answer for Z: 5340.37 Angstrom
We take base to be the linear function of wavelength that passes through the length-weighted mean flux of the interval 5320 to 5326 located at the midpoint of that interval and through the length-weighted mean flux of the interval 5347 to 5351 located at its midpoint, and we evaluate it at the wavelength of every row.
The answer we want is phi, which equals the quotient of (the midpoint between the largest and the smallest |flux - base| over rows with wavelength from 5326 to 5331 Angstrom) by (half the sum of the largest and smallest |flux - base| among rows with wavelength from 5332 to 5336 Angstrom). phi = 0.55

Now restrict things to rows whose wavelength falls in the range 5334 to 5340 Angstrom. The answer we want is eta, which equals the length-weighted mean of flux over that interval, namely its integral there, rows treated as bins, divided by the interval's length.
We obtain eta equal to 4.94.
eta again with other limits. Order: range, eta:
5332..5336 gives 5.13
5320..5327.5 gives 4.73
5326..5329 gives 4.76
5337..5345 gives 4.99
